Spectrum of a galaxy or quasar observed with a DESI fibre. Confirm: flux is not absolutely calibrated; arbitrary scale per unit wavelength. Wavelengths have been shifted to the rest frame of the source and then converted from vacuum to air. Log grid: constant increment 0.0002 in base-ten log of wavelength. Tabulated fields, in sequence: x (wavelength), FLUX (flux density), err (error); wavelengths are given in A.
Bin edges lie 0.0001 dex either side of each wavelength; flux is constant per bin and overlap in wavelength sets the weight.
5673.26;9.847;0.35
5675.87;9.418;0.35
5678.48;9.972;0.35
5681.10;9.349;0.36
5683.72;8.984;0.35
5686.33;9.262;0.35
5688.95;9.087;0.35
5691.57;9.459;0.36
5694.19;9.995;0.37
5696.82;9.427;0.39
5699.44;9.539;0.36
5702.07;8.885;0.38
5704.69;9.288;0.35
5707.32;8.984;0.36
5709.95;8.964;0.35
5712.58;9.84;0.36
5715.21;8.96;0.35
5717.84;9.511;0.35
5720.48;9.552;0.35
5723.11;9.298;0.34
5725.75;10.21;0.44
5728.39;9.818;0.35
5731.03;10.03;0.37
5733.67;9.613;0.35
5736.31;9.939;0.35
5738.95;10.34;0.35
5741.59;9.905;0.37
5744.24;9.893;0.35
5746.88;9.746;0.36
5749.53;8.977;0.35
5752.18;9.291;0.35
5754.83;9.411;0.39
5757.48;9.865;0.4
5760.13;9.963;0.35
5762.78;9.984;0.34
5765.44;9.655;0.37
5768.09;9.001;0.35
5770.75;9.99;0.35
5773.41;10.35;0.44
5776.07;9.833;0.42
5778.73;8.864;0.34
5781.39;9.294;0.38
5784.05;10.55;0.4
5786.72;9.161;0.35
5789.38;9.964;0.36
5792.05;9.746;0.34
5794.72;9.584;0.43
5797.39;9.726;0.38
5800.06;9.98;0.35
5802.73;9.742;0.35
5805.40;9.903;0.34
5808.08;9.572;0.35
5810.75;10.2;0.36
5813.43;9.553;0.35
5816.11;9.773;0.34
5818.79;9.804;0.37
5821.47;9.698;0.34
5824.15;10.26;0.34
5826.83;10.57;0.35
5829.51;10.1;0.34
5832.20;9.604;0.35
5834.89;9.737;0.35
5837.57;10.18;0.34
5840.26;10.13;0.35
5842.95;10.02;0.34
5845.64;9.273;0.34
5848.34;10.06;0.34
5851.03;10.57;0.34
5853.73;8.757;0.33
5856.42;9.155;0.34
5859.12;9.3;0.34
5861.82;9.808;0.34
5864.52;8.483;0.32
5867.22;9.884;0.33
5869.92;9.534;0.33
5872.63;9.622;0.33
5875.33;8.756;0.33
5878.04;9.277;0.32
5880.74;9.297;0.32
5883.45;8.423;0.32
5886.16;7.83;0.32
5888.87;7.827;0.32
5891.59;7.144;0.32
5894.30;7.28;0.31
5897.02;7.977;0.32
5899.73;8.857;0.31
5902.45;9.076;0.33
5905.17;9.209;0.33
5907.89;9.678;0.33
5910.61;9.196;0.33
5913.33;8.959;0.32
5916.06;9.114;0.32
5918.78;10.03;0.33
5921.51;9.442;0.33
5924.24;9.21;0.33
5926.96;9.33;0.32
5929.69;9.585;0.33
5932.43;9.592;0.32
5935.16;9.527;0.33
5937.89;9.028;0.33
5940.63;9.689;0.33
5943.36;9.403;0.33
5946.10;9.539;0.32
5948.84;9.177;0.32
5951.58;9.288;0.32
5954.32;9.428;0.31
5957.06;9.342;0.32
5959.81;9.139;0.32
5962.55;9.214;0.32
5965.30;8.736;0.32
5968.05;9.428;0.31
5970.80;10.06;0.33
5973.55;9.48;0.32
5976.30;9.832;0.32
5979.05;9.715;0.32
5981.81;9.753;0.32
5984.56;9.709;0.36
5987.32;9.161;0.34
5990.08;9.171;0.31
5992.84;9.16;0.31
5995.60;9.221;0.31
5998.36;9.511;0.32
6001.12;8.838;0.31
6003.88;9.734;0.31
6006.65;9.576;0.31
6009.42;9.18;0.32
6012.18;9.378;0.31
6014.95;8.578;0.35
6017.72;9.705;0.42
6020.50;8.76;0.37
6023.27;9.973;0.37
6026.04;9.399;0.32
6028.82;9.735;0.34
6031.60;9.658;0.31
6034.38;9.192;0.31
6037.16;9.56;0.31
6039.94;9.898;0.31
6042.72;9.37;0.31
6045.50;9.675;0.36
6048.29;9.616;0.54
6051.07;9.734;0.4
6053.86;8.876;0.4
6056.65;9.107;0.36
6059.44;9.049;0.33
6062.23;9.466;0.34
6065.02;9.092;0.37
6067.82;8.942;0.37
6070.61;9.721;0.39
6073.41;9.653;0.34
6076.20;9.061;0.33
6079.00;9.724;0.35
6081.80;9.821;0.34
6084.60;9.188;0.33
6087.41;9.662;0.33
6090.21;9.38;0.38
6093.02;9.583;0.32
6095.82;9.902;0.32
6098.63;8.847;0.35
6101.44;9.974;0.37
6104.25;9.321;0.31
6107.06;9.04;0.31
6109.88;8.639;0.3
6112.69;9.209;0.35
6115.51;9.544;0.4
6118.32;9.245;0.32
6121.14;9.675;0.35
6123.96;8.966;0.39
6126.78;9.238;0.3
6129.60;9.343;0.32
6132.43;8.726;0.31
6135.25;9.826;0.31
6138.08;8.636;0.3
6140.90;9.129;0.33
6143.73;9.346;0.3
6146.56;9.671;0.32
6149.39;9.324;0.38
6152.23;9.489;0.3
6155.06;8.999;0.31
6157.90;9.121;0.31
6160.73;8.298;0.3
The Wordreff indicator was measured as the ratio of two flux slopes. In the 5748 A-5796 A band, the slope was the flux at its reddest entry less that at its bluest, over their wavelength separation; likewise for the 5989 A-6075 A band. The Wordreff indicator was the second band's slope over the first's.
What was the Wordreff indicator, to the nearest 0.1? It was 0.4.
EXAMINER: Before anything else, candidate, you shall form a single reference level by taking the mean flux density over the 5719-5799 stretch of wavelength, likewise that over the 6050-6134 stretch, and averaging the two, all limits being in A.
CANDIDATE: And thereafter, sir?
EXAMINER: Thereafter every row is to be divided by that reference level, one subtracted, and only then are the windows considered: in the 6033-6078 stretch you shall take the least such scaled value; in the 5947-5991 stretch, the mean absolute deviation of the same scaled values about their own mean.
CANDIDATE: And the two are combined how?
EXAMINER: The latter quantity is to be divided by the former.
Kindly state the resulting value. -0.40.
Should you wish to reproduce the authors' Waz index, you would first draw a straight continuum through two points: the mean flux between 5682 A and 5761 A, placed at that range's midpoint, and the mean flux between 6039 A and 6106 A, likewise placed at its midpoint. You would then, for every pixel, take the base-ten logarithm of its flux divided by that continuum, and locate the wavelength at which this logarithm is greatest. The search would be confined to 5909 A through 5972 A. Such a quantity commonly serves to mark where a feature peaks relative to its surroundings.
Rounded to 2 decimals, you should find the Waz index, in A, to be 5970.80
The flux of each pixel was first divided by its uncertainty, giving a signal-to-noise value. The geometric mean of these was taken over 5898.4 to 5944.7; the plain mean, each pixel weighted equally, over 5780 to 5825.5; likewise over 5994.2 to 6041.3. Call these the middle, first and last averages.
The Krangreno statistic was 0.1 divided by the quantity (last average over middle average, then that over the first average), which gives 2.71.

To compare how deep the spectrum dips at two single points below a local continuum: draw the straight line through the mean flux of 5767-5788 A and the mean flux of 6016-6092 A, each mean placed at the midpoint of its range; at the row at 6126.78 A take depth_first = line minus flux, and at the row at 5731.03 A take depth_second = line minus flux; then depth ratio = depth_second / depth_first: -2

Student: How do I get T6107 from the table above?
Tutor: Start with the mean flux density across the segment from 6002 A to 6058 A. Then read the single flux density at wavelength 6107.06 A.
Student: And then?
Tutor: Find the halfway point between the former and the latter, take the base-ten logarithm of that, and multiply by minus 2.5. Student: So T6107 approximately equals -2.41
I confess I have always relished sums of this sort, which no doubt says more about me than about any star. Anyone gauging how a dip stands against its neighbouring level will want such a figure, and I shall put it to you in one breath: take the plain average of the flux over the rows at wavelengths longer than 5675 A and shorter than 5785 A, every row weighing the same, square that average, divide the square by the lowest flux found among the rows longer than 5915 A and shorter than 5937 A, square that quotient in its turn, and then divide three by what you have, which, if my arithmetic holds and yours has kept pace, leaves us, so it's 0.0296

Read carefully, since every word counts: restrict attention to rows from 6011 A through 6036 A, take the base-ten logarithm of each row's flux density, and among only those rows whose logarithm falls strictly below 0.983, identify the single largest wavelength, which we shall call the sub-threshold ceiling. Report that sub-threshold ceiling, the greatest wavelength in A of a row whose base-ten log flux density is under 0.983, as 6034.38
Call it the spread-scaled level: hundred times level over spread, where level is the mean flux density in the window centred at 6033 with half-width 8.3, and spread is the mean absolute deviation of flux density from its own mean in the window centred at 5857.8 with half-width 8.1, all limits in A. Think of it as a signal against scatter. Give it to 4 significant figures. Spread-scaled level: 1702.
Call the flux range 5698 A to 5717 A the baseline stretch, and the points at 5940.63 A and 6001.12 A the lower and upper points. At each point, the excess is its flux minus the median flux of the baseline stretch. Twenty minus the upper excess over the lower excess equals 20.2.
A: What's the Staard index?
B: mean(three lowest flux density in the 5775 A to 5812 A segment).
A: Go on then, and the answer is 9.11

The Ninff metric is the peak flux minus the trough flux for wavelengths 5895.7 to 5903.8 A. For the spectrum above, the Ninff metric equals 1.1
